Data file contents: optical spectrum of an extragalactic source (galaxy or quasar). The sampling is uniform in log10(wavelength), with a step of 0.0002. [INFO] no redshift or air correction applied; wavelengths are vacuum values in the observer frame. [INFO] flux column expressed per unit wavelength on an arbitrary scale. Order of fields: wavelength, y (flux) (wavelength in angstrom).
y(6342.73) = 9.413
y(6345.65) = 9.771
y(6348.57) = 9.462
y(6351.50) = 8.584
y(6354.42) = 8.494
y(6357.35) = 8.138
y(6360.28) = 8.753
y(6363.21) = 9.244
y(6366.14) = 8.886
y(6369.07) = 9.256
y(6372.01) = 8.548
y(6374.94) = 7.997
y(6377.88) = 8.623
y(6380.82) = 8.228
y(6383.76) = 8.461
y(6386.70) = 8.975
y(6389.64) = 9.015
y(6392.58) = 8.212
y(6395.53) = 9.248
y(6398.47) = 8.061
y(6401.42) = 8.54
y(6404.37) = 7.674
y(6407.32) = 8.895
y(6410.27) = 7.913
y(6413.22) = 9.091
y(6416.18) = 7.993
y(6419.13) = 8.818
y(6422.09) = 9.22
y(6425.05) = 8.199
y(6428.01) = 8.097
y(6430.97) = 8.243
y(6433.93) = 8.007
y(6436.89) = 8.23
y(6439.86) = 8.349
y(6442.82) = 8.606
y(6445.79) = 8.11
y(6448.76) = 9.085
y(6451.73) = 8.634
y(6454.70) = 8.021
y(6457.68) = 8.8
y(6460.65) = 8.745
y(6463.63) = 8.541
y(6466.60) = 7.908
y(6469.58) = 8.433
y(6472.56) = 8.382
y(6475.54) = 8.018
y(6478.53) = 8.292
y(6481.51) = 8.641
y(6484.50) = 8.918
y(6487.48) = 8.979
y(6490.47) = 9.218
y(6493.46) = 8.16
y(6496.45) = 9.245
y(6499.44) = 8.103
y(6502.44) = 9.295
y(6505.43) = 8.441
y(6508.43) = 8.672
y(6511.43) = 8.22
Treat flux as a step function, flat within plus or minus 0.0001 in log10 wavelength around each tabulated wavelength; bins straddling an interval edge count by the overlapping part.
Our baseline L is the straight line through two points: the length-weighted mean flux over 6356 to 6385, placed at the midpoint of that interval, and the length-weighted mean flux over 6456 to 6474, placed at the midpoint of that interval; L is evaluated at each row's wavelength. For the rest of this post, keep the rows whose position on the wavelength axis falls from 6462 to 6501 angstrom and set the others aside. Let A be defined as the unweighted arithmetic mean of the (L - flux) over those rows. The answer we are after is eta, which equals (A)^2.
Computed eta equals 0.0079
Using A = -0.089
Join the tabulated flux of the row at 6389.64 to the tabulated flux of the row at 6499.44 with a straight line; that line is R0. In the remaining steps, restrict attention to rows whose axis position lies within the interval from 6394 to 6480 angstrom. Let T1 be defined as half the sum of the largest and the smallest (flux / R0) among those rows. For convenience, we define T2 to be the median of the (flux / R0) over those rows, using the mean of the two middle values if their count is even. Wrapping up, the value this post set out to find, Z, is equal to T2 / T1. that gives 1.01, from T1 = 0.964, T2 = 0.97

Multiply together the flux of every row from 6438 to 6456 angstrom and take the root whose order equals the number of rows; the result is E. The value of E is 8.46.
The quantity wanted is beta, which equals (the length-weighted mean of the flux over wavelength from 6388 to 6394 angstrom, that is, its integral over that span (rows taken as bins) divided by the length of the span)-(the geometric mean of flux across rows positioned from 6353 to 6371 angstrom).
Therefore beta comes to -0.2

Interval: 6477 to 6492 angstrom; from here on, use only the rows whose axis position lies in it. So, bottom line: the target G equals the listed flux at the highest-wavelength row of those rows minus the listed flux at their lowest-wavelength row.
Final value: 0.9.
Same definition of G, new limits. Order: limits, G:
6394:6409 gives -0.4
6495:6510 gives -0.6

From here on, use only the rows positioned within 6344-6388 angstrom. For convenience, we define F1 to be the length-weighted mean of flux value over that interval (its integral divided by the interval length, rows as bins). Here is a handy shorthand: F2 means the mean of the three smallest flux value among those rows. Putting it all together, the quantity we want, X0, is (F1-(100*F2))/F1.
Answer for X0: -91.68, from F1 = 8.76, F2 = 8.12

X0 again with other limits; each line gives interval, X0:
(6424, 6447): -97.02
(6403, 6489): -91.74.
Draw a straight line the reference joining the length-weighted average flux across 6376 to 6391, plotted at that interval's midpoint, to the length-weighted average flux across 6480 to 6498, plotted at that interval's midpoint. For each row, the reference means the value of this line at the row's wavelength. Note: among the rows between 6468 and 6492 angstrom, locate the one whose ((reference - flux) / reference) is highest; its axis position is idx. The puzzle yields 6475.54 angstrom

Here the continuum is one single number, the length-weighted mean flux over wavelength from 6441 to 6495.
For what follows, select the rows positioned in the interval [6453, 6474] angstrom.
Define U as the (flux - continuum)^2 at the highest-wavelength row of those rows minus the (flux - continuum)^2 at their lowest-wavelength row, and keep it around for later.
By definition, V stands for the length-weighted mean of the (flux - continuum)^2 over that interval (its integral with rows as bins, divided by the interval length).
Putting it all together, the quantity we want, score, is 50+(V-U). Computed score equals 50.3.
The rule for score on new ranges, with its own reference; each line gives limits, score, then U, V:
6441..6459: 50.1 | 0.068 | 0.14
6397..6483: 50.4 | -0.205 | 0.17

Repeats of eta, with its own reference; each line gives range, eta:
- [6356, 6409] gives 0.0000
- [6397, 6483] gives 0.0111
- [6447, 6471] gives 0.0023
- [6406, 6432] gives 0.0016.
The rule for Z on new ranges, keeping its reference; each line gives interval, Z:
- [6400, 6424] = 1.02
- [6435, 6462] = 1.00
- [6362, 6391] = 1.01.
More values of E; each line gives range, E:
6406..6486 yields 8.44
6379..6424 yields 8.54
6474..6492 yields 8.67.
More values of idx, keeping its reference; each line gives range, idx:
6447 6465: 6454.70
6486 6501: 6499.44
